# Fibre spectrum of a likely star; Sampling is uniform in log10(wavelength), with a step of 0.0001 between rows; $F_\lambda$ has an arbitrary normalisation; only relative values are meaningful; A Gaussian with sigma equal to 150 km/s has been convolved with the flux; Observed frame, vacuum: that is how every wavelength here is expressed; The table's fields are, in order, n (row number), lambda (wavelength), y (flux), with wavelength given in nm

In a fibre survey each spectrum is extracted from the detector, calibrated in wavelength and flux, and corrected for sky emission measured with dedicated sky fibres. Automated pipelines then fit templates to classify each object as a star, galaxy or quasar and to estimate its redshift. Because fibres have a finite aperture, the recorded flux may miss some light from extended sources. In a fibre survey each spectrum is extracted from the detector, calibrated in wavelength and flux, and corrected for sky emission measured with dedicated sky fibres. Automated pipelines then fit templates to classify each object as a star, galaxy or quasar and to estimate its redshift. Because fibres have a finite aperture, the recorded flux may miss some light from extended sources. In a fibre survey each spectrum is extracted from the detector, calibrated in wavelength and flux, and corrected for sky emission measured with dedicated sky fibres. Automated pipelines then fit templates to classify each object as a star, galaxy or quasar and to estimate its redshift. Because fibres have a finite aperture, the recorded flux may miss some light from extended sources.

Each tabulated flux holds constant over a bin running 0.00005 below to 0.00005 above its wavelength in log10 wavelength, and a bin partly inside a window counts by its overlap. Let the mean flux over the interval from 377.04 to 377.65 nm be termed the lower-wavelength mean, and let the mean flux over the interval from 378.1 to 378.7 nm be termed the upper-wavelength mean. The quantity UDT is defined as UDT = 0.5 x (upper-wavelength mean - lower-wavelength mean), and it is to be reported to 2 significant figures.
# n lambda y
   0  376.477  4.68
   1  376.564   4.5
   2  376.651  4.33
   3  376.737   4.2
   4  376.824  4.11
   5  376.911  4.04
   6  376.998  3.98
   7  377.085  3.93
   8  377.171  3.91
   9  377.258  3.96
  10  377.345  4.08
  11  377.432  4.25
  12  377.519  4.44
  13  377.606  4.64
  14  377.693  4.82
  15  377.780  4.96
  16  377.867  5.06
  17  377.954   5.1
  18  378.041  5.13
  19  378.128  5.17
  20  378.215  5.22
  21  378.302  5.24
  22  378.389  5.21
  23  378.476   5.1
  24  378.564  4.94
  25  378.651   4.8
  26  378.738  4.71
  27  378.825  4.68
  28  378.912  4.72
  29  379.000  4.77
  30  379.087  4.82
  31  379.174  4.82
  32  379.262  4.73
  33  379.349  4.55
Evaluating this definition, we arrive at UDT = 0.46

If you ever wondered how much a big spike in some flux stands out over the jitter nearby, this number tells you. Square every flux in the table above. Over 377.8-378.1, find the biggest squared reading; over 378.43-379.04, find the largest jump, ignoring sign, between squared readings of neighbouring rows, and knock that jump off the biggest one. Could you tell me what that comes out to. 25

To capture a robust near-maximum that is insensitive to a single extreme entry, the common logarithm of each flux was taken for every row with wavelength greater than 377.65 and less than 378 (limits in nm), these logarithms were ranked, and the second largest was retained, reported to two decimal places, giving 0.70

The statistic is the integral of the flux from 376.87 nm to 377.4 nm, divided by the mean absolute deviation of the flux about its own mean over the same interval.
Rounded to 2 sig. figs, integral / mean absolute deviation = 41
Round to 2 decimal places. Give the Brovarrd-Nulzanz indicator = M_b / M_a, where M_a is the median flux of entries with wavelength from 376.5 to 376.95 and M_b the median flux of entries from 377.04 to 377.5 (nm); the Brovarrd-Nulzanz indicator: 0.94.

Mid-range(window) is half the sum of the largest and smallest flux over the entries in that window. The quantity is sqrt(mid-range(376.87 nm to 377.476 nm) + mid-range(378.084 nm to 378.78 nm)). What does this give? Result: 3.01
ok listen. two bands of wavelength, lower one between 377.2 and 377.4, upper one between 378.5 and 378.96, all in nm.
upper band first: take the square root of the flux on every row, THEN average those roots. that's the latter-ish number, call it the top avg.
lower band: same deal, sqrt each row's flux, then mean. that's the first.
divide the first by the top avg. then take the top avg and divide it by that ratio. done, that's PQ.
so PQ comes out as 2.38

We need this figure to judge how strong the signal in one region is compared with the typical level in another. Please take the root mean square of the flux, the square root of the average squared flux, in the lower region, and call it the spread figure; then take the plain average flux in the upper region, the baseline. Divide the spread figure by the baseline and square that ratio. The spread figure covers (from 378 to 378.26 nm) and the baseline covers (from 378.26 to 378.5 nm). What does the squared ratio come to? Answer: 1.0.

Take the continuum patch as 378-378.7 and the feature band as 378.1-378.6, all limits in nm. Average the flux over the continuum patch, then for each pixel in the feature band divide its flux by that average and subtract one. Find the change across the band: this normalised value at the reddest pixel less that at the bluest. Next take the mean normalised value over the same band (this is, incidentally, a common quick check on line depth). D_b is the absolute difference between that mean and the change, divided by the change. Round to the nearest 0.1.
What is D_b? -1.2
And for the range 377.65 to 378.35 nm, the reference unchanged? 1.0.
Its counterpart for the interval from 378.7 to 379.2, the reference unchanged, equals 4.2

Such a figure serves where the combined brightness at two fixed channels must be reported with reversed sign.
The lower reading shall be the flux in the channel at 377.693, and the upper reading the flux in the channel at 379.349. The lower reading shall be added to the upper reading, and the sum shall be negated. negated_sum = -9.4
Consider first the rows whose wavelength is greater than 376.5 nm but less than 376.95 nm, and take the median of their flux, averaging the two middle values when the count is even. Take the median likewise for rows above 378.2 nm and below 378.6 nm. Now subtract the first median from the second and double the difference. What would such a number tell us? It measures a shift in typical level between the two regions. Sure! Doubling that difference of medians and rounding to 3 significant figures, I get 2.02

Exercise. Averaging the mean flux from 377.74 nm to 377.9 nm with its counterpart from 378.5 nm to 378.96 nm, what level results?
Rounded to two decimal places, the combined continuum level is 4.89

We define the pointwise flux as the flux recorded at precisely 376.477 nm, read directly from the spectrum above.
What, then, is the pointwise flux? 4.68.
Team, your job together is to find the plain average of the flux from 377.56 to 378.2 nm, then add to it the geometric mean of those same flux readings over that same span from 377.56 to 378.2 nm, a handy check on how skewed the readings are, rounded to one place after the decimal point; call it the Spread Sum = 10.0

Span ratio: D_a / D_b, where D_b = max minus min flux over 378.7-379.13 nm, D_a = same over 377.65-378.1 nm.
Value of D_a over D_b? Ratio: 2.2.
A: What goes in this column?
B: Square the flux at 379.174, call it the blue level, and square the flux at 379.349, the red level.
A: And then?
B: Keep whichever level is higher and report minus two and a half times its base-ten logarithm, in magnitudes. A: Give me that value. -3.42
